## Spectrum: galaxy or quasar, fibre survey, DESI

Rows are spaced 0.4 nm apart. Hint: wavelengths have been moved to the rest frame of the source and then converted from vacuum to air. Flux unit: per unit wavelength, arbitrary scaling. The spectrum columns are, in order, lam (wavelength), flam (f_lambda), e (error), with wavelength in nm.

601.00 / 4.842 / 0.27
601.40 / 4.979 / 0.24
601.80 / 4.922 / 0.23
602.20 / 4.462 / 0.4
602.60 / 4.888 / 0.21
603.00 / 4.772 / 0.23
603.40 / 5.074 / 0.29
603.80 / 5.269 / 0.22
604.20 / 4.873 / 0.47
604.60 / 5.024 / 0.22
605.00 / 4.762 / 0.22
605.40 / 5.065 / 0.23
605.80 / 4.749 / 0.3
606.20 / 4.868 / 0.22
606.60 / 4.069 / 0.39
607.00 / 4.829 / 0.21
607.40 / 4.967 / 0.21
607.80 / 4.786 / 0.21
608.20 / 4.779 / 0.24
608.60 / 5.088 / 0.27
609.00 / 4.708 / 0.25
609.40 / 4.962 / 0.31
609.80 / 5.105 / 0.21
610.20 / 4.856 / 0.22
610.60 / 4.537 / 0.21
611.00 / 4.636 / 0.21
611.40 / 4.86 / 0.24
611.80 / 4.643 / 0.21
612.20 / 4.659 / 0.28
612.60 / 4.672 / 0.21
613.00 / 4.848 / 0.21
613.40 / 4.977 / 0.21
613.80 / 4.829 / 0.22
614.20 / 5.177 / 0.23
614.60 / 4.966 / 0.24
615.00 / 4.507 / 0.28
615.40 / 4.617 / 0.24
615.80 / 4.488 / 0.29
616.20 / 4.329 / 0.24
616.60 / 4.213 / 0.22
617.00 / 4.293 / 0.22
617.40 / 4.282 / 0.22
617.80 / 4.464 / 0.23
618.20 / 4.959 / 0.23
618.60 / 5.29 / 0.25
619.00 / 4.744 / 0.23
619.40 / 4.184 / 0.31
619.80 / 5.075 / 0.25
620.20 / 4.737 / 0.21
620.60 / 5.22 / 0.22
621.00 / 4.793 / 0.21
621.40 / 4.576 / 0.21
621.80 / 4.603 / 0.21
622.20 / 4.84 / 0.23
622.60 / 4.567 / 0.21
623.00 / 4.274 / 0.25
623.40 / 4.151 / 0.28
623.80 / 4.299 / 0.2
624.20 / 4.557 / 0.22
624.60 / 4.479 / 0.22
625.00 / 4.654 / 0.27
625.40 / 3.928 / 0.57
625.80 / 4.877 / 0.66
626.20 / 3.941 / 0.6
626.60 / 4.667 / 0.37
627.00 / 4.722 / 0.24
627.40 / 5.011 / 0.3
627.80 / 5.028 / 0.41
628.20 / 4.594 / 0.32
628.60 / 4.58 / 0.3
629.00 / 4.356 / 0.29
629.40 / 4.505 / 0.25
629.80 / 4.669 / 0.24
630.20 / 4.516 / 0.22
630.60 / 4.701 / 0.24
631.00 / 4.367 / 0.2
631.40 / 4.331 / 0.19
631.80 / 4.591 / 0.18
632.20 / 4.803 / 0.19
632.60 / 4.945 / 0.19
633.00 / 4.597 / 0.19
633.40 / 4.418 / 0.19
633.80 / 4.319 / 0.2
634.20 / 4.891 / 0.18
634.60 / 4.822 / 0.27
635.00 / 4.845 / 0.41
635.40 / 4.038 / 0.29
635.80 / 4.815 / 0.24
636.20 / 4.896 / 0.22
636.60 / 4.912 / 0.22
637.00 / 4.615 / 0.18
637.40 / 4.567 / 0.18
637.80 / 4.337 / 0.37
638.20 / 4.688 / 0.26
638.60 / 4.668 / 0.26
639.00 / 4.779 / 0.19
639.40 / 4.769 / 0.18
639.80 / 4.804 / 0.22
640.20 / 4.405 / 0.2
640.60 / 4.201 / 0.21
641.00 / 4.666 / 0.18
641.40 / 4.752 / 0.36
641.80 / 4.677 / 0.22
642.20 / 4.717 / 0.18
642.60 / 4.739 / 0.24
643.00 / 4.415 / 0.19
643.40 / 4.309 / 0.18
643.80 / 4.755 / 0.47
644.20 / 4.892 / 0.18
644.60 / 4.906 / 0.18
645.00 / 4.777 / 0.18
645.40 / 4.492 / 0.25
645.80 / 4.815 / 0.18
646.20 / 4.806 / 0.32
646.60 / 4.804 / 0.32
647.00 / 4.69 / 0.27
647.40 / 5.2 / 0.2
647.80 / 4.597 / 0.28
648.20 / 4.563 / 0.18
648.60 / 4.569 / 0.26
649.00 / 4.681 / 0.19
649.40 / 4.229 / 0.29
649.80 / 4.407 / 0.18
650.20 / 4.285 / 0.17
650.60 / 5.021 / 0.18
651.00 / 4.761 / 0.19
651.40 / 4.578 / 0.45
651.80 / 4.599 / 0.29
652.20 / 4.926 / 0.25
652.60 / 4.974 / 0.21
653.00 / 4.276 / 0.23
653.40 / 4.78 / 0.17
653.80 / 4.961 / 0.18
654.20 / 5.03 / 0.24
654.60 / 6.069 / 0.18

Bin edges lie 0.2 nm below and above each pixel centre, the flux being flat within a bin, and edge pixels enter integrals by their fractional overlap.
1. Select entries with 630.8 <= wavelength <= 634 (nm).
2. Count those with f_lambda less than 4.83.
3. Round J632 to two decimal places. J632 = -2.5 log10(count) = -2.11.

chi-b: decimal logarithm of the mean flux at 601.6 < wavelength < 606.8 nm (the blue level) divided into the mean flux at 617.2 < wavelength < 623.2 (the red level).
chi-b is -0.0112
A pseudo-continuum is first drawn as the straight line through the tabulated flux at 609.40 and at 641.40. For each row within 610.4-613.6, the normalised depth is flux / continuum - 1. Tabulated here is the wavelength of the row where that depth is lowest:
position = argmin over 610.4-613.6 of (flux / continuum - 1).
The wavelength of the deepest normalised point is 610.60 nm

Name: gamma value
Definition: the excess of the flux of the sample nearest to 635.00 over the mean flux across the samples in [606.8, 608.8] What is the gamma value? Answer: 0.0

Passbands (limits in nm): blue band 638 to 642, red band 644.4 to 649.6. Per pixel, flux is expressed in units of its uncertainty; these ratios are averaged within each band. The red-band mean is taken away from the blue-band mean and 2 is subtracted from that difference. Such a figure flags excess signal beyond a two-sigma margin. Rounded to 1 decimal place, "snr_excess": -1.6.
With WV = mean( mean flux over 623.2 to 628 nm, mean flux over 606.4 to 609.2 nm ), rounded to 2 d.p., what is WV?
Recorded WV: 4.64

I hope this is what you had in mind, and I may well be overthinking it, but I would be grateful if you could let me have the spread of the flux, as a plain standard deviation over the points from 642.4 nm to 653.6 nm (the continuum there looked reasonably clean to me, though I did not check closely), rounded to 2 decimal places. 0.24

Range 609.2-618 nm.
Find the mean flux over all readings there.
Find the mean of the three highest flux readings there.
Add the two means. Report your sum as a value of 9.76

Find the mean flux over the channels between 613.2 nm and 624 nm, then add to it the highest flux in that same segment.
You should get 9.94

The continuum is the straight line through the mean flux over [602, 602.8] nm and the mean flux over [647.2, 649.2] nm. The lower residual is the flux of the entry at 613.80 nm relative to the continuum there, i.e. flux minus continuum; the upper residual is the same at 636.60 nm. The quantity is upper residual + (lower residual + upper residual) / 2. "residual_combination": 0.37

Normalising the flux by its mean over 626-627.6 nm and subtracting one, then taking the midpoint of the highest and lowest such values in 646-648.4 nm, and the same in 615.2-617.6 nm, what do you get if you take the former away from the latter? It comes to -0.10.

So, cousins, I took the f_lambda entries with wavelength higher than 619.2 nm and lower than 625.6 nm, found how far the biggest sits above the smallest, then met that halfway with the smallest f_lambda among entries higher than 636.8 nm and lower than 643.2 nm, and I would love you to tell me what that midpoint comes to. 2.75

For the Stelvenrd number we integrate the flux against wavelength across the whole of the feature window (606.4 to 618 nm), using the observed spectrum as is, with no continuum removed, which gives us 54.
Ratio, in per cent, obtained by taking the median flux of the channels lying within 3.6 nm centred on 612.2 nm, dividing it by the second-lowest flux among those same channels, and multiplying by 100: 101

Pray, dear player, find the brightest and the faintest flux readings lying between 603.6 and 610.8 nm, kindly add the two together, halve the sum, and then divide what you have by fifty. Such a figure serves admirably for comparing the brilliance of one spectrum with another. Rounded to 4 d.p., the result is 0.0934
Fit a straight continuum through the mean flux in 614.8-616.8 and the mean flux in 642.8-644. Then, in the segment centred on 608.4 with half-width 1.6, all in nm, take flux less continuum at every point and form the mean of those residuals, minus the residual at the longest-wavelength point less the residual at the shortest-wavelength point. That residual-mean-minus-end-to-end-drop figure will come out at 0.22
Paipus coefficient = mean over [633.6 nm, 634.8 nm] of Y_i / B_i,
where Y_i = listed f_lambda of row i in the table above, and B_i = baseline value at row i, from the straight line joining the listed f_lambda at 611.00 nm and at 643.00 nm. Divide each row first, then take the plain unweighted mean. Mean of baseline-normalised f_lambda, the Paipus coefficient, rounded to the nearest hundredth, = 1.05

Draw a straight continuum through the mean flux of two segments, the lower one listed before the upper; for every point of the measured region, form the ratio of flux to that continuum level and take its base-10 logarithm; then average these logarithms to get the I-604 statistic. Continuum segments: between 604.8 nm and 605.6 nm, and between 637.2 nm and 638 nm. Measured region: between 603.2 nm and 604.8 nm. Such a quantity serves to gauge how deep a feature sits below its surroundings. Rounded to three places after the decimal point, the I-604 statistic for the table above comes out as 0.011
